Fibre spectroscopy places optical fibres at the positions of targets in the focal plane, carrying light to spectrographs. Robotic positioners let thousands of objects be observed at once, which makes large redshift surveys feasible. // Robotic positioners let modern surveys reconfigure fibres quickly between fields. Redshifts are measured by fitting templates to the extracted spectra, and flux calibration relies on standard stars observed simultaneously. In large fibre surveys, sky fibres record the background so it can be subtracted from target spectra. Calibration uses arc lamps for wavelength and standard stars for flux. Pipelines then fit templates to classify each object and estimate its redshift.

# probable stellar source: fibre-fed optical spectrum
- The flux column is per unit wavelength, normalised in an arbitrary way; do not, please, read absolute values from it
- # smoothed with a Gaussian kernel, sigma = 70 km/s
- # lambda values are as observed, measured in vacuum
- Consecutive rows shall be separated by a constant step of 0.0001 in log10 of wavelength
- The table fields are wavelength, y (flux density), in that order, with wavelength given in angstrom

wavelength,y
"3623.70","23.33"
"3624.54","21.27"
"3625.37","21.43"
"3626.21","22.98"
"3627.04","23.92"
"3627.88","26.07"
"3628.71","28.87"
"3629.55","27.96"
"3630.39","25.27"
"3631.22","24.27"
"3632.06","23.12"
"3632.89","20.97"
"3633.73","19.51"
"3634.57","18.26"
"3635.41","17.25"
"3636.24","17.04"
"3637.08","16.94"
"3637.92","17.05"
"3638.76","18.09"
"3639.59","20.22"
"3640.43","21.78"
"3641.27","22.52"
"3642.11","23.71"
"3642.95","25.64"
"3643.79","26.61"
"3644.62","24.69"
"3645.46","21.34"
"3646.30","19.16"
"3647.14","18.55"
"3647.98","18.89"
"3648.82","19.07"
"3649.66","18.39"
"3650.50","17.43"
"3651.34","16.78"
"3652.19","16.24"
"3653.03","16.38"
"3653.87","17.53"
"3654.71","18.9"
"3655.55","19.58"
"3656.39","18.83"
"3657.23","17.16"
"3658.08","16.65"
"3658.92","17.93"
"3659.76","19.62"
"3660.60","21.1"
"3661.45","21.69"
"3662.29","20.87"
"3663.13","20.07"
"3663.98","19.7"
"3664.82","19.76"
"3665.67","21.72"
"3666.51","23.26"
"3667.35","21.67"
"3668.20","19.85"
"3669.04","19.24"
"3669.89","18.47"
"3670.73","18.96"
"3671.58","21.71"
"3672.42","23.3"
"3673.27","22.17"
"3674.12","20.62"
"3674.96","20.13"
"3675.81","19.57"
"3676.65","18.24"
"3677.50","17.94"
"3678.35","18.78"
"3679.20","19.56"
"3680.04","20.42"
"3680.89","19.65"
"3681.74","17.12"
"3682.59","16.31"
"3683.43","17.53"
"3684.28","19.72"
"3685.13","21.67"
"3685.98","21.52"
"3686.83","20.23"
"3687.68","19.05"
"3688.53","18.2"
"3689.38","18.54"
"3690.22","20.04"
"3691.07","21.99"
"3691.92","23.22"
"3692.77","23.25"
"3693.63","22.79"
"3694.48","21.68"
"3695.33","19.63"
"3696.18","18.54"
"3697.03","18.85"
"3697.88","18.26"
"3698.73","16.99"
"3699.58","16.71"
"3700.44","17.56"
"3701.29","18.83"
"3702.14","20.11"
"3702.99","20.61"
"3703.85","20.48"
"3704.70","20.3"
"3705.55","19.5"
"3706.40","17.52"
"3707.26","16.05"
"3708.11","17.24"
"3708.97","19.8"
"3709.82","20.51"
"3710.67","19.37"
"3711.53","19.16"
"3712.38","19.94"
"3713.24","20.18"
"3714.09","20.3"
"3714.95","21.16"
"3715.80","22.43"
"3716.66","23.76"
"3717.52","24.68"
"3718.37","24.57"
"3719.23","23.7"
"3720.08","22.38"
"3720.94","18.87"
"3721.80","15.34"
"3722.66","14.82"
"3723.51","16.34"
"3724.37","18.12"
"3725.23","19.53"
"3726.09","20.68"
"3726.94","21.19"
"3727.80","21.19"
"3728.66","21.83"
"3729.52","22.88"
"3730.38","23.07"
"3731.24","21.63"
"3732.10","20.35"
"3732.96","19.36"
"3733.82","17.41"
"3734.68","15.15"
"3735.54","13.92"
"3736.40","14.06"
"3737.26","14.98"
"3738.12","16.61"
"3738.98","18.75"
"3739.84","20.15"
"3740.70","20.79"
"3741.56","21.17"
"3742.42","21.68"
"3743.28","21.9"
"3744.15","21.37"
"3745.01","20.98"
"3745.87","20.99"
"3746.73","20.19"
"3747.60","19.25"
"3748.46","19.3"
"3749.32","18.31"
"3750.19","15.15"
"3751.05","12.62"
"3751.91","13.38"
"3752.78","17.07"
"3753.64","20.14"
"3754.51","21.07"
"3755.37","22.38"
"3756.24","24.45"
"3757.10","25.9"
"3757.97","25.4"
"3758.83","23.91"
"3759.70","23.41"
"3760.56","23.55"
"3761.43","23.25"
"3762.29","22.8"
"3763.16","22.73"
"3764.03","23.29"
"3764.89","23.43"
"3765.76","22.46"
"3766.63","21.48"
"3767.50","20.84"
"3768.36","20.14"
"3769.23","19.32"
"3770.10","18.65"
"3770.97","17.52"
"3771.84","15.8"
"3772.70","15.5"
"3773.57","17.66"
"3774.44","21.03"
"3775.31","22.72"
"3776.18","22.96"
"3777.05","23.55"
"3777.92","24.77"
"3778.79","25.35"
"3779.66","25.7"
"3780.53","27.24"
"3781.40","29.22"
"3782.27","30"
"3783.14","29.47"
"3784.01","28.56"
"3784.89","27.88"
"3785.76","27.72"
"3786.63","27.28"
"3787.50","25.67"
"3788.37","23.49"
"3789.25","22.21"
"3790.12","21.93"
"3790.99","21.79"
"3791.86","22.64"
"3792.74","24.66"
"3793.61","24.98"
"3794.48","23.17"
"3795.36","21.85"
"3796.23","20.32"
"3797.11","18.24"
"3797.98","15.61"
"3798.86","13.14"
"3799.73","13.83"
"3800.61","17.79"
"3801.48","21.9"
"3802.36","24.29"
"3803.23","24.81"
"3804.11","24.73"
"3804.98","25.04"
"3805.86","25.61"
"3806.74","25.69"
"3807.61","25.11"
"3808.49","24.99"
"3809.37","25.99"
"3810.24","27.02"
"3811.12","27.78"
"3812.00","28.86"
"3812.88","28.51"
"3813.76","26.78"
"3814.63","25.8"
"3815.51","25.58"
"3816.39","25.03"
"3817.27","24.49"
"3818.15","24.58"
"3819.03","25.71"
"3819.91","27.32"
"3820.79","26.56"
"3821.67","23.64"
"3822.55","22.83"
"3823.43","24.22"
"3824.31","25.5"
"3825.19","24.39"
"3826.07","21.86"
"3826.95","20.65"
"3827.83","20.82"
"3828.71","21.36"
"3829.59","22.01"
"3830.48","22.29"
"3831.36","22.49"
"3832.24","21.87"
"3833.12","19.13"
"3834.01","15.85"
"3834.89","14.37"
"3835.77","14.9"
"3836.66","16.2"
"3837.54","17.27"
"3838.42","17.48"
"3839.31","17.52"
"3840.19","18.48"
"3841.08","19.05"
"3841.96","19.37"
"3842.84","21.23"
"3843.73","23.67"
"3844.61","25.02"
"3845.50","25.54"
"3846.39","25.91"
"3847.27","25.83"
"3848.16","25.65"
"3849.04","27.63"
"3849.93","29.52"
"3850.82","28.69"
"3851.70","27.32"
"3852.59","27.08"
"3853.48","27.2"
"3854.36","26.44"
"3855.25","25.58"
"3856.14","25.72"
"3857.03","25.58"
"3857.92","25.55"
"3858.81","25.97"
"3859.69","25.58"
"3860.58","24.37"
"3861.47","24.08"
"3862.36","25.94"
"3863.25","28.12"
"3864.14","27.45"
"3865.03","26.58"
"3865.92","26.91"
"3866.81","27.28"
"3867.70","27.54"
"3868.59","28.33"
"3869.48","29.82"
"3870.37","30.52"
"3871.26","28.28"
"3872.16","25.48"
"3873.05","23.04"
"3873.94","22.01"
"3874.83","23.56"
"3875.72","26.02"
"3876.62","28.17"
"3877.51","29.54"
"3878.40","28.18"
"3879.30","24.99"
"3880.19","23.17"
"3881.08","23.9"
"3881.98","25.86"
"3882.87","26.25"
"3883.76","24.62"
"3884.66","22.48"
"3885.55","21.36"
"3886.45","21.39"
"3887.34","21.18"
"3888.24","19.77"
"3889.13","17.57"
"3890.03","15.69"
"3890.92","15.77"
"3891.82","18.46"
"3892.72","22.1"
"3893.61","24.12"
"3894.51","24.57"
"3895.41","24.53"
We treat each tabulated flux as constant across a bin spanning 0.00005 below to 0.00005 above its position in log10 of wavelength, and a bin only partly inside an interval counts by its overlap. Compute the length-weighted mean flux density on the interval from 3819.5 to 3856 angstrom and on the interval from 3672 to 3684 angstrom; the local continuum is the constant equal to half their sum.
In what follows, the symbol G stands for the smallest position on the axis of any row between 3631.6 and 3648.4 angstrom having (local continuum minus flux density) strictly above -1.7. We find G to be 3632.89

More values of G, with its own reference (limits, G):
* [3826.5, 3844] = 3826.95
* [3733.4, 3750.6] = 3733.82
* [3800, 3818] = 3800.61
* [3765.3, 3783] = 3765.76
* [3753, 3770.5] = 3753.64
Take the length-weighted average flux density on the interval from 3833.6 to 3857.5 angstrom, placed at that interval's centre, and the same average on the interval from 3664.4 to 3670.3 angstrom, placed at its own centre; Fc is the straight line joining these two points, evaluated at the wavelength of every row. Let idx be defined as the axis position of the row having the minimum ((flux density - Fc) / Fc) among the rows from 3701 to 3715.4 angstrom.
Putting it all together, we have 3707.26 angstrom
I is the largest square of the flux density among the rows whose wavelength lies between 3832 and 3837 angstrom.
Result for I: 478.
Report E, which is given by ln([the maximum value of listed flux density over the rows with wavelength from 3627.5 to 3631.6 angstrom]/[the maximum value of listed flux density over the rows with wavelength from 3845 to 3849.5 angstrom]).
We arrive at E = 0.04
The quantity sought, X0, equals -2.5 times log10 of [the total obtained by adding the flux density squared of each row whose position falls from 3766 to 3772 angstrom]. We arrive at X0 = -8.53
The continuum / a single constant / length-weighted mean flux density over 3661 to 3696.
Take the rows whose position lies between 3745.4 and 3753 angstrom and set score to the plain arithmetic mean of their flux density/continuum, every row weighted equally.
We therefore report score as 0.86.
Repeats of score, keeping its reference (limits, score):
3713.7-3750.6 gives 0.98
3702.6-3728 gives 0.99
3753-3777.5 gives 1.07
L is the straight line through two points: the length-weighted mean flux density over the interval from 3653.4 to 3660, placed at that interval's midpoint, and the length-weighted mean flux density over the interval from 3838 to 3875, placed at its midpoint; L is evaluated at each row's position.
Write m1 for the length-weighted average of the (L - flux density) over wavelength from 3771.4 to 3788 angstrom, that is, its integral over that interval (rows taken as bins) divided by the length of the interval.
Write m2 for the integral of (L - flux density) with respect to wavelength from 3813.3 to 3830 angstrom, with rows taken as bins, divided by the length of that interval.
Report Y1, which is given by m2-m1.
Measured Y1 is 1.9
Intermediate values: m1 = -2.0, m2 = -0.1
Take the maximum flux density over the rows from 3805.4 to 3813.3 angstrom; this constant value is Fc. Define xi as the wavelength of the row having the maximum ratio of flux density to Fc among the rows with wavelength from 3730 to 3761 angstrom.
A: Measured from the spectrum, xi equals 3757.10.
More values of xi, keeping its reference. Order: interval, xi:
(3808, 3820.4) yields 3812.00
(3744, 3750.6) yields 3744.15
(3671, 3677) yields 3672.42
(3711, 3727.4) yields 3717.52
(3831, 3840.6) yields 3831.36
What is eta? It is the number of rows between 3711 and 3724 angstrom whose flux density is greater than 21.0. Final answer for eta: 7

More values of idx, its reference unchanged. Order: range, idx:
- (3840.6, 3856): 3841.08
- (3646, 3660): 3652.19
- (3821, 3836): 3834.89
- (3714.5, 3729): 3722.66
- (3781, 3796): 3790.99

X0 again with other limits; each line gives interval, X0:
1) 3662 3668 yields -8.73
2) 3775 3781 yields -9.07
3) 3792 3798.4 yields -8.77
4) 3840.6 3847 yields -8.92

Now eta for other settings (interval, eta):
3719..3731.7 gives 8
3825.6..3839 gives 6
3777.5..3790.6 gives 15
